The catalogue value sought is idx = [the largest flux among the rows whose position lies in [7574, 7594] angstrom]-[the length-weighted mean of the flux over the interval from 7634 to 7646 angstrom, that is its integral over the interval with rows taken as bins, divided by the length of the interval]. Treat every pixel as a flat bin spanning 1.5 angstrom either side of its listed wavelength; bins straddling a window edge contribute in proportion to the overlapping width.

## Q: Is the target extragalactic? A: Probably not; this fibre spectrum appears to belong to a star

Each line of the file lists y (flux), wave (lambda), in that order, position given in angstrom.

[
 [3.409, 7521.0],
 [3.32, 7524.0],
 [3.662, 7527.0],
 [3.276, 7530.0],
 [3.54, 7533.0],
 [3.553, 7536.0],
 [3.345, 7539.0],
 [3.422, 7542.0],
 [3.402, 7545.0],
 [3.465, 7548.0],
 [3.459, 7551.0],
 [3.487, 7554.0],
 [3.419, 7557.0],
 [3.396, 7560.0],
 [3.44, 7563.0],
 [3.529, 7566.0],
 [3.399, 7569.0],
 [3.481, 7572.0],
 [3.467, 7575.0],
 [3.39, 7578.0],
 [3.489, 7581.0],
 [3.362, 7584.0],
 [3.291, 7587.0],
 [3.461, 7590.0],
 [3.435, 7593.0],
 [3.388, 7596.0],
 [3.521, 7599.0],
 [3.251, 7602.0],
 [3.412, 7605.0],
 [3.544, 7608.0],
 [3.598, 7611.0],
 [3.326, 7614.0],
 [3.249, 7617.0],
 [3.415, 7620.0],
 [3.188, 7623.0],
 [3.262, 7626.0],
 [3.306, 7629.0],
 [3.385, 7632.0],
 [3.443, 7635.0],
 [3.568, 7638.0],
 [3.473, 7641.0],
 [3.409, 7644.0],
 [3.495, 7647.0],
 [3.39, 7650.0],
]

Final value 0.01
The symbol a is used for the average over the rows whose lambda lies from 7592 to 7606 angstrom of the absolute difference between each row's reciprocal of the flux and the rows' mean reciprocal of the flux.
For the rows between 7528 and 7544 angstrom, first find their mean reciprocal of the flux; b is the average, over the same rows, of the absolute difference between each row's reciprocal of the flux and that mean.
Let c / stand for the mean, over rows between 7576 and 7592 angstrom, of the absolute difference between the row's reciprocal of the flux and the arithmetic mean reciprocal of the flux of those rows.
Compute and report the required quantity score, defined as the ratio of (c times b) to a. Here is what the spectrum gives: 0.0074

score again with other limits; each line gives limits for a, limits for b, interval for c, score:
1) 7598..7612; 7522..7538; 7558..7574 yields 0.0048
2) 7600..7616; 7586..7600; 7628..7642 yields 0.0034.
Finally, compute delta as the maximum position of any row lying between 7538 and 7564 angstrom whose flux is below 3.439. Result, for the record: 7560.0 angstrom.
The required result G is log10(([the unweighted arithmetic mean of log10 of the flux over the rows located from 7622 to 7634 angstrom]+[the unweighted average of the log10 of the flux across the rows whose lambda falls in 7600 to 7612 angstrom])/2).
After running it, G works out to -0.278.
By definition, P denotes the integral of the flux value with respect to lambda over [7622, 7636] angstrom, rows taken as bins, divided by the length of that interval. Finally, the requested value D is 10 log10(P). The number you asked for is 5.21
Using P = 3.317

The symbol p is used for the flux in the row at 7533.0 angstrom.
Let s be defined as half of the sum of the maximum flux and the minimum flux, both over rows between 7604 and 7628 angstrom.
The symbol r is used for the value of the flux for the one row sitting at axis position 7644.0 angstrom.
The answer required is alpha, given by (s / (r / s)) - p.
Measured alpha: -0.16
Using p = 3.54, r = 3.409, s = 3.39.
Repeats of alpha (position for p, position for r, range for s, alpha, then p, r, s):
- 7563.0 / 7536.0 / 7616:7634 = -0.37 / 3.44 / 3.553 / 3.30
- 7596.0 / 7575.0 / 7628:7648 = 0.02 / 3.388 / 3.467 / 3.44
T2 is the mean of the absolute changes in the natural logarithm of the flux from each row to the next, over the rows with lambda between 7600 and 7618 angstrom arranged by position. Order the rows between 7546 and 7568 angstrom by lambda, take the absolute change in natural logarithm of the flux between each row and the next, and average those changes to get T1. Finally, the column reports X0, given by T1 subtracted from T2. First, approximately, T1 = 0.012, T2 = 0.041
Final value 0.028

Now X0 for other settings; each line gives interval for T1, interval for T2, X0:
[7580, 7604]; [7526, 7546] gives 0.011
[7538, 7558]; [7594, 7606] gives 0.043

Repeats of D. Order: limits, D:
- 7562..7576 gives 5.40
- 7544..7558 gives 5.38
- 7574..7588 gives 5.32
